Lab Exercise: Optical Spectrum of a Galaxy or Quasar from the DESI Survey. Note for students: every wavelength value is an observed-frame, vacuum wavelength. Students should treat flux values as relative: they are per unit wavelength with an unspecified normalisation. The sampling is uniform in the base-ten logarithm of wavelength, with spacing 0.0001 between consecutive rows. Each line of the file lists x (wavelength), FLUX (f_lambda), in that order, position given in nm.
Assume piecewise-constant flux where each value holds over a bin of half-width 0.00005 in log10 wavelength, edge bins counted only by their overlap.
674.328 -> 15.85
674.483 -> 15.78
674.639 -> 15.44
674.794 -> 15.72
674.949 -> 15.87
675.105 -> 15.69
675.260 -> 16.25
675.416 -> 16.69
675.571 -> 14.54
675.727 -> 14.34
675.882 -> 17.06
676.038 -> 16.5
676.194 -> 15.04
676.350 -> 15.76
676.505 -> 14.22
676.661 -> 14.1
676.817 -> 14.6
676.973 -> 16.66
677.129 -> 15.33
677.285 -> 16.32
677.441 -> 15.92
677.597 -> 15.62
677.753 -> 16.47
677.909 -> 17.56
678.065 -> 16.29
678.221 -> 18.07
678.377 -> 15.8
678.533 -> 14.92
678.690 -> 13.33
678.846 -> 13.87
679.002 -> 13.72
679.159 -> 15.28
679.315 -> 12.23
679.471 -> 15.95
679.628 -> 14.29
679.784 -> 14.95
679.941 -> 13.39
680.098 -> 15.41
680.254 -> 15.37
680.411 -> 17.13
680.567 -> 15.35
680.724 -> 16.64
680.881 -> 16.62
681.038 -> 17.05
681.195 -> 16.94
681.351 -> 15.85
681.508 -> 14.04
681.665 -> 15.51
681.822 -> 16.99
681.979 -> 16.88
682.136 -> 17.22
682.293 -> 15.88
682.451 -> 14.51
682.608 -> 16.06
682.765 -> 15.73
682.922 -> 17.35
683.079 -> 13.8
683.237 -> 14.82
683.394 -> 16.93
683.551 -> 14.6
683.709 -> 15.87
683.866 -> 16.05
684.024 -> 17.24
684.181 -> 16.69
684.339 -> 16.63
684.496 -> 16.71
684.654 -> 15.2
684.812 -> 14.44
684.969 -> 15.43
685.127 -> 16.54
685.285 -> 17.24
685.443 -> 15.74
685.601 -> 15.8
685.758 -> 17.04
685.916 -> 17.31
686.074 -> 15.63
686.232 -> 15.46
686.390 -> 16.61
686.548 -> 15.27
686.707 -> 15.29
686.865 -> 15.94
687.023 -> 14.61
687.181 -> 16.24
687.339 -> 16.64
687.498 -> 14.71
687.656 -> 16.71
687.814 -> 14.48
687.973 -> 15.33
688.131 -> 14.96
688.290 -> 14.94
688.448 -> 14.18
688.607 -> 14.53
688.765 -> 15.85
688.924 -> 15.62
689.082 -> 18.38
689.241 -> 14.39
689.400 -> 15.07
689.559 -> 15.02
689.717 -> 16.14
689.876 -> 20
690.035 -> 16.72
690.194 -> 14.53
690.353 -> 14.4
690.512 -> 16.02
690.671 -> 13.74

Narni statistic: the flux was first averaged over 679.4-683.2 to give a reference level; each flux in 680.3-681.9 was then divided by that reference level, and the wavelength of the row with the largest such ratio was 680.411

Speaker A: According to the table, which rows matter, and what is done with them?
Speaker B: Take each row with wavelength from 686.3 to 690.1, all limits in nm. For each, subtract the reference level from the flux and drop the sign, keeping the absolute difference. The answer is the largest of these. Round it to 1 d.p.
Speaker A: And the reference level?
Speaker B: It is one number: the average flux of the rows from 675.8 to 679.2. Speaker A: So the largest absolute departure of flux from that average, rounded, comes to 4.4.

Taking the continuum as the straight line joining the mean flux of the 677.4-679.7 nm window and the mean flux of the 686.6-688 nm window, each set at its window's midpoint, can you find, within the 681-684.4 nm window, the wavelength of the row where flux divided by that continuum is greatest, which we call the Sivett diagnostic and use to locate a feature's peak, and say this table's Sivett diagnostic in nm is 682.922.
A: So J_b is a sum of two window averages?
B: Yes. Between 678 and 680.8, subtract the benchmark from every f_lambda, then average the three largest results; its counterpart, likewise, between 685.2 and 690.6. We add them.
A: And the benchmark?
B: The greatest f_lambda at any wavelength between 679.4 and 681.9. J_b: 1.6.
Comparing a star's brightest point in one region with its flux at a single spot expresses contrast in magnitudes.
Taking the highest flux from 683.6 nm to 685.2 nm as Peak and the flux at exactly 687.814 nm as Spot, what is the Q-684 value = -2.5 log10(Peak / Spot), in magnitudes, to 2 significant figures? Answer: -0.19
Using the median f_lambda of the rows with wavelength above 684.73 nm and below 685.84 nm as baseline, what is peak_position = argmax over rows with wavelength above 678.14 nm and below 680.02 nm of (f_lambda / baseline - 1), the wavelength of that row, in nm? 678.221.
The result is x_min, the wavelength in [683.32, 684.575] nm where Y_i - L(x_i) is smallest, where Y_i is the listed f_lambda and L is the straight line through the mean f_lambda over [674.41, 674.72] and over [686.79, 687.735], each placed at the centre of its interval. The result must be 683.551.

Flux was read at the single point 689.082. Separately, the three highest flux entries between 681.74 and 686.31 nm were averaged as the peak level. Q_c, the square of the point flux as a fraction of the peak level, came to 1.13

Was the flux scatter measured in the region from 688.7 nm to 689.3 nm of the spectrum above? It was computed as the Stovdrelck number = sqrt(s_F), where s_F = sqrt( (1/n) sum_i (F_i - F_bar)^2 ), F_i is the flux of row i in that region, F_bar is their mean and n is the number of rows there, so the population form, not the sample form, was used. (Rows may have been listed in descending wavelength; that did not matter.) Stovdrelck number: 1.20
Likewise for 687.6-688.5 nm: 0.90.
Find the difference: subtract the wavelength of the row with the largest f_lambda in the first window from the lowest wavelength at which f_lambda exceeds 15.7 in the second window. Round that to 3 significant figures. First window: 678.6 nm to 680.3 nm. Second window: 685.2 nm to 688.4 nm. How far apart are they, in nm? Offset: 5.81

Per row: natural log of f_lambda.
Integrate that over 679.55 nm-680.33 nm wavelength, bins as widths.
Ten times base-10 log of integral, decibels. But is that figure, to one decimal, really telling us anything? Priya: 3.2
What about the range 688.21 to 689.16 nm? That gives 4.2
